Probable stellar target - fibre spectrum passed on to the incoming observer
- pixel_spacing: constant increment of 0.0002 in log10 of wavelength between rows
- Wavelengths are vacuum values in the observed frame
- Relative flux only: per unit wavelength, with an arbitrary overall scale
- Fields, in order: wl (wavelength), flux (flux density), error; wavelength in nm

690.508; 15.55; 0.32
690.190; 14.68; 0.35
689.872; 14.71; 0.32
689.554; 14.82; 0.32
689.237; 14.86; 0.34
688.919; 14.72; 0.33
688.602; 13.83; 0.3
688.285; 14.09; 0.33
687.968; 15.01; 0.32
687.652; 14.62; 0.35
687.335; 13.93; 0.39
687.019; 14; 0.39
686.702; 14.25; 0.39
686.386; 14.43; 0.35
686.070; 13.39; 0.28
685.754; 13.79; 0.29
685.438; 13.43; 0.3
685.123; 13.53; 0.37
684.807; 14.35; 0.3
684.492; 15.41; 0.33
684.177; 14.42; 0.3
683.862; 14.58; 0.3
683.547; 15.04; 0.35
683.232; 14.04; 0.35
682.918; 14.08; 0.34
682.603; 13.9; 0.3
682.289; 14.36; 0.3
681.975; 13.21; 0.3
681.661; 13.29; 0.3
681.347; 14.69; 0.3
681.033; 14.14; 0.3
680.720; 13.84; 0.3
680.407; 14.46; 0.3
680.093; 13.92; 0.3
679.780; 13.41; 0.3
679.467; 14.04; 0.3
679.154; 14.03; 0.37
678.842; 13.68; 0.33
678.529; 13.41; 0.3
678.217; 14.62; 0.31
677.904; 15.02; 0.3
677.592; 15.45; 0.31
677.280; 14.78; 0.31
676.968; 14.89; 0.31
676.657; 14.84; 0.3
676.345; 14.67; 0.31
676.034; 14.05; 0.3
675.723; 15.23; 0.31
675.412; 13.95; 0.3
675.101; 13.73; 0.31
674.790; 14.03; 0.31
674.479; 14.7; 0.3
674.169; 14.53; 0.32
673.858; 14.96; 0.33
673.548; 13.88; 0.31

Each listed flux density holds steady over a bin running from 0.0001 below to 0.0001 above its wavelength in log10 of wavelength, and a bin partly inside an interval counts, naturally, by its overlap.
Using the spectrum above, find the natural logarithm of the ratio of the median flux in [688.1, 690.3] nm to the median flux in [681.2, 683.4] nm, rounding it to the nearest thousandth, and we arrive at 0.047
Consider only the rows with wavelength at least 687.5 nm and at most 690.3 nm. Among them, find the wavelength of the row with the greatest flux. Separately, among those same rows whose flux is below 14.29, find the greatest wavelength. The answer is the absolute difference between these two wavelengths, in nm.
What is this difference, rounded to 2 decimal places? 0.63 nm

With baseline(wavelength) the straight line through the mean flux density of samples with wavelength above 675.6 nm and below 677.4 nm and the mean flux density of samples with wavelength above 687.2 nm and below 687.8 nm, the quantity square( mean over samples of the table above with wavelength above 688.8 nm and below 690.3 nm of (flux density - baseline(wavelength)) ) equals 0.33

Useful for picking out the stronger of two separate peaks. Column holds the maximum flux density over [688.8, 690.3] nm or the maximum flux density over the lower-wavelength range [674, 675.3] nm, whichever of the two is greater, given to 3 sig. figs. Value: 14.9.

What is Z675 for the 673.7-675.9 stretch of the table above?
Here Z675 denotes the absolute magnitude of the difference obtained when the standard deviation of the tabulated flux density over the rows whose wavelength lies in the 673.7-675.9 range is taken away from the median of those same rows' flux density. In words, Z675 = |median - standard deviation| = 14.0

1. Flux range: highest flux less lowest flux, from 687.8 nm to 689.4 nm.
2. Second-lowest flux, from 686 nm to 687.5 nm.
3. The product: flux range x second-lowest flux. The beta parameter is 16.4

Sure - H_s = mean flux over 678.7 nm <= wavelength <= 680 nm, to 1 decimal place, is 13.8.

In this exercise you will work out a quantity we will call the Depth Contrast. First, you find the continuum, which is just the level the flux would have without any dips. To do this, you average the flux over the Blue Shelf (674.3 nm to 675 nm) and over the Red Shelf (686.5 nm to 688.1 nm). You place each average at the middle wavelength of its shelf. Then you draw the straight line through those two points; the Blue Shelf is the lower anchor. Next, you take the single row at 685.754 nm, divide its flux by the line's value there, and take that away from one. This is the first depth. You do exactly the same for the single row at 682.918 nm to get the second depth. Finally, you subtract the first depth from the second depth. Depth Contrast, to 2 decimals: -0.02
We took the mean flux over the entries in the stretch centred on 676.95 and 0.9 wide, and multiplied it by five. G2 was 74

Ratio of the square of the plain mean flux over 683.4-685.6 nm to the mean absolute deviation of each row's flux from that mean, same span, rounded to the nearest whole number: 387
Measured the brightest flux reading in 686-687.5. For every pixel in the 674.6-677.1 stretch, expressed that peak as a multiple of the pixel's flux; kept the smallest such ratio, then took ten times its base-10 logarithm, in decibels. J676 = -0.23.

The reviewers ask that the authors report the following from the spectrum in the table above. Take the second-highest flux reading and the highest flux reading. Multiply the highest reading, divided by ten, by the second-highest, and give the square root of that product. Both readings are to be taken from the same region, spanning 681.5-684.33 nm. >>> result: 4.68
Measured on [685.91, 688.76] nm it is 4.68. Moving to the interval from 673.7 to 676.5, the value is 4.77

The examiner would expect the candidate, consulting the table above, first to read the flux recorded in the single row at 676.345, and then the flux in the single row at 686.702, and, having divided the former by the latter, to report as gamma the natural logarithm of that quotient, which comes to 0.029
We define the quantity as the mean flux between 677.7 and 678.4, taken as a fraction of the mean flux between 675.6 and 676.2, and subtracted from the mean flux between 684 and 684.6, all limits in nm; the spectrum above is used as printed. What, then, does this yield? 13.9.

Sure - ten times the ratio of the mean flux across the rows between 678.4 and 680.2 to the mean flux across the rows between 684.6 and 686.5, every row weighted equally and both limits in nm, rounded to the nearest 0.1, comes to 9.9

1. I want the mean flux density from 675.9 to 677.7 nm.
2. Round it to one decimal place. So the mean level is 14.8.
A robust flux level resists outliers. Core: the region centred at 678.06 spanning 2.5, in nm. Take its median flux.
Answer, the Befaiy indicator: 14.7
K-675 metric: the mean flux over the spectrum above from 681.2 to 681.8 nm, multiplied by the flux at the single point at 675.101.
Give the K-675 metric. 192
